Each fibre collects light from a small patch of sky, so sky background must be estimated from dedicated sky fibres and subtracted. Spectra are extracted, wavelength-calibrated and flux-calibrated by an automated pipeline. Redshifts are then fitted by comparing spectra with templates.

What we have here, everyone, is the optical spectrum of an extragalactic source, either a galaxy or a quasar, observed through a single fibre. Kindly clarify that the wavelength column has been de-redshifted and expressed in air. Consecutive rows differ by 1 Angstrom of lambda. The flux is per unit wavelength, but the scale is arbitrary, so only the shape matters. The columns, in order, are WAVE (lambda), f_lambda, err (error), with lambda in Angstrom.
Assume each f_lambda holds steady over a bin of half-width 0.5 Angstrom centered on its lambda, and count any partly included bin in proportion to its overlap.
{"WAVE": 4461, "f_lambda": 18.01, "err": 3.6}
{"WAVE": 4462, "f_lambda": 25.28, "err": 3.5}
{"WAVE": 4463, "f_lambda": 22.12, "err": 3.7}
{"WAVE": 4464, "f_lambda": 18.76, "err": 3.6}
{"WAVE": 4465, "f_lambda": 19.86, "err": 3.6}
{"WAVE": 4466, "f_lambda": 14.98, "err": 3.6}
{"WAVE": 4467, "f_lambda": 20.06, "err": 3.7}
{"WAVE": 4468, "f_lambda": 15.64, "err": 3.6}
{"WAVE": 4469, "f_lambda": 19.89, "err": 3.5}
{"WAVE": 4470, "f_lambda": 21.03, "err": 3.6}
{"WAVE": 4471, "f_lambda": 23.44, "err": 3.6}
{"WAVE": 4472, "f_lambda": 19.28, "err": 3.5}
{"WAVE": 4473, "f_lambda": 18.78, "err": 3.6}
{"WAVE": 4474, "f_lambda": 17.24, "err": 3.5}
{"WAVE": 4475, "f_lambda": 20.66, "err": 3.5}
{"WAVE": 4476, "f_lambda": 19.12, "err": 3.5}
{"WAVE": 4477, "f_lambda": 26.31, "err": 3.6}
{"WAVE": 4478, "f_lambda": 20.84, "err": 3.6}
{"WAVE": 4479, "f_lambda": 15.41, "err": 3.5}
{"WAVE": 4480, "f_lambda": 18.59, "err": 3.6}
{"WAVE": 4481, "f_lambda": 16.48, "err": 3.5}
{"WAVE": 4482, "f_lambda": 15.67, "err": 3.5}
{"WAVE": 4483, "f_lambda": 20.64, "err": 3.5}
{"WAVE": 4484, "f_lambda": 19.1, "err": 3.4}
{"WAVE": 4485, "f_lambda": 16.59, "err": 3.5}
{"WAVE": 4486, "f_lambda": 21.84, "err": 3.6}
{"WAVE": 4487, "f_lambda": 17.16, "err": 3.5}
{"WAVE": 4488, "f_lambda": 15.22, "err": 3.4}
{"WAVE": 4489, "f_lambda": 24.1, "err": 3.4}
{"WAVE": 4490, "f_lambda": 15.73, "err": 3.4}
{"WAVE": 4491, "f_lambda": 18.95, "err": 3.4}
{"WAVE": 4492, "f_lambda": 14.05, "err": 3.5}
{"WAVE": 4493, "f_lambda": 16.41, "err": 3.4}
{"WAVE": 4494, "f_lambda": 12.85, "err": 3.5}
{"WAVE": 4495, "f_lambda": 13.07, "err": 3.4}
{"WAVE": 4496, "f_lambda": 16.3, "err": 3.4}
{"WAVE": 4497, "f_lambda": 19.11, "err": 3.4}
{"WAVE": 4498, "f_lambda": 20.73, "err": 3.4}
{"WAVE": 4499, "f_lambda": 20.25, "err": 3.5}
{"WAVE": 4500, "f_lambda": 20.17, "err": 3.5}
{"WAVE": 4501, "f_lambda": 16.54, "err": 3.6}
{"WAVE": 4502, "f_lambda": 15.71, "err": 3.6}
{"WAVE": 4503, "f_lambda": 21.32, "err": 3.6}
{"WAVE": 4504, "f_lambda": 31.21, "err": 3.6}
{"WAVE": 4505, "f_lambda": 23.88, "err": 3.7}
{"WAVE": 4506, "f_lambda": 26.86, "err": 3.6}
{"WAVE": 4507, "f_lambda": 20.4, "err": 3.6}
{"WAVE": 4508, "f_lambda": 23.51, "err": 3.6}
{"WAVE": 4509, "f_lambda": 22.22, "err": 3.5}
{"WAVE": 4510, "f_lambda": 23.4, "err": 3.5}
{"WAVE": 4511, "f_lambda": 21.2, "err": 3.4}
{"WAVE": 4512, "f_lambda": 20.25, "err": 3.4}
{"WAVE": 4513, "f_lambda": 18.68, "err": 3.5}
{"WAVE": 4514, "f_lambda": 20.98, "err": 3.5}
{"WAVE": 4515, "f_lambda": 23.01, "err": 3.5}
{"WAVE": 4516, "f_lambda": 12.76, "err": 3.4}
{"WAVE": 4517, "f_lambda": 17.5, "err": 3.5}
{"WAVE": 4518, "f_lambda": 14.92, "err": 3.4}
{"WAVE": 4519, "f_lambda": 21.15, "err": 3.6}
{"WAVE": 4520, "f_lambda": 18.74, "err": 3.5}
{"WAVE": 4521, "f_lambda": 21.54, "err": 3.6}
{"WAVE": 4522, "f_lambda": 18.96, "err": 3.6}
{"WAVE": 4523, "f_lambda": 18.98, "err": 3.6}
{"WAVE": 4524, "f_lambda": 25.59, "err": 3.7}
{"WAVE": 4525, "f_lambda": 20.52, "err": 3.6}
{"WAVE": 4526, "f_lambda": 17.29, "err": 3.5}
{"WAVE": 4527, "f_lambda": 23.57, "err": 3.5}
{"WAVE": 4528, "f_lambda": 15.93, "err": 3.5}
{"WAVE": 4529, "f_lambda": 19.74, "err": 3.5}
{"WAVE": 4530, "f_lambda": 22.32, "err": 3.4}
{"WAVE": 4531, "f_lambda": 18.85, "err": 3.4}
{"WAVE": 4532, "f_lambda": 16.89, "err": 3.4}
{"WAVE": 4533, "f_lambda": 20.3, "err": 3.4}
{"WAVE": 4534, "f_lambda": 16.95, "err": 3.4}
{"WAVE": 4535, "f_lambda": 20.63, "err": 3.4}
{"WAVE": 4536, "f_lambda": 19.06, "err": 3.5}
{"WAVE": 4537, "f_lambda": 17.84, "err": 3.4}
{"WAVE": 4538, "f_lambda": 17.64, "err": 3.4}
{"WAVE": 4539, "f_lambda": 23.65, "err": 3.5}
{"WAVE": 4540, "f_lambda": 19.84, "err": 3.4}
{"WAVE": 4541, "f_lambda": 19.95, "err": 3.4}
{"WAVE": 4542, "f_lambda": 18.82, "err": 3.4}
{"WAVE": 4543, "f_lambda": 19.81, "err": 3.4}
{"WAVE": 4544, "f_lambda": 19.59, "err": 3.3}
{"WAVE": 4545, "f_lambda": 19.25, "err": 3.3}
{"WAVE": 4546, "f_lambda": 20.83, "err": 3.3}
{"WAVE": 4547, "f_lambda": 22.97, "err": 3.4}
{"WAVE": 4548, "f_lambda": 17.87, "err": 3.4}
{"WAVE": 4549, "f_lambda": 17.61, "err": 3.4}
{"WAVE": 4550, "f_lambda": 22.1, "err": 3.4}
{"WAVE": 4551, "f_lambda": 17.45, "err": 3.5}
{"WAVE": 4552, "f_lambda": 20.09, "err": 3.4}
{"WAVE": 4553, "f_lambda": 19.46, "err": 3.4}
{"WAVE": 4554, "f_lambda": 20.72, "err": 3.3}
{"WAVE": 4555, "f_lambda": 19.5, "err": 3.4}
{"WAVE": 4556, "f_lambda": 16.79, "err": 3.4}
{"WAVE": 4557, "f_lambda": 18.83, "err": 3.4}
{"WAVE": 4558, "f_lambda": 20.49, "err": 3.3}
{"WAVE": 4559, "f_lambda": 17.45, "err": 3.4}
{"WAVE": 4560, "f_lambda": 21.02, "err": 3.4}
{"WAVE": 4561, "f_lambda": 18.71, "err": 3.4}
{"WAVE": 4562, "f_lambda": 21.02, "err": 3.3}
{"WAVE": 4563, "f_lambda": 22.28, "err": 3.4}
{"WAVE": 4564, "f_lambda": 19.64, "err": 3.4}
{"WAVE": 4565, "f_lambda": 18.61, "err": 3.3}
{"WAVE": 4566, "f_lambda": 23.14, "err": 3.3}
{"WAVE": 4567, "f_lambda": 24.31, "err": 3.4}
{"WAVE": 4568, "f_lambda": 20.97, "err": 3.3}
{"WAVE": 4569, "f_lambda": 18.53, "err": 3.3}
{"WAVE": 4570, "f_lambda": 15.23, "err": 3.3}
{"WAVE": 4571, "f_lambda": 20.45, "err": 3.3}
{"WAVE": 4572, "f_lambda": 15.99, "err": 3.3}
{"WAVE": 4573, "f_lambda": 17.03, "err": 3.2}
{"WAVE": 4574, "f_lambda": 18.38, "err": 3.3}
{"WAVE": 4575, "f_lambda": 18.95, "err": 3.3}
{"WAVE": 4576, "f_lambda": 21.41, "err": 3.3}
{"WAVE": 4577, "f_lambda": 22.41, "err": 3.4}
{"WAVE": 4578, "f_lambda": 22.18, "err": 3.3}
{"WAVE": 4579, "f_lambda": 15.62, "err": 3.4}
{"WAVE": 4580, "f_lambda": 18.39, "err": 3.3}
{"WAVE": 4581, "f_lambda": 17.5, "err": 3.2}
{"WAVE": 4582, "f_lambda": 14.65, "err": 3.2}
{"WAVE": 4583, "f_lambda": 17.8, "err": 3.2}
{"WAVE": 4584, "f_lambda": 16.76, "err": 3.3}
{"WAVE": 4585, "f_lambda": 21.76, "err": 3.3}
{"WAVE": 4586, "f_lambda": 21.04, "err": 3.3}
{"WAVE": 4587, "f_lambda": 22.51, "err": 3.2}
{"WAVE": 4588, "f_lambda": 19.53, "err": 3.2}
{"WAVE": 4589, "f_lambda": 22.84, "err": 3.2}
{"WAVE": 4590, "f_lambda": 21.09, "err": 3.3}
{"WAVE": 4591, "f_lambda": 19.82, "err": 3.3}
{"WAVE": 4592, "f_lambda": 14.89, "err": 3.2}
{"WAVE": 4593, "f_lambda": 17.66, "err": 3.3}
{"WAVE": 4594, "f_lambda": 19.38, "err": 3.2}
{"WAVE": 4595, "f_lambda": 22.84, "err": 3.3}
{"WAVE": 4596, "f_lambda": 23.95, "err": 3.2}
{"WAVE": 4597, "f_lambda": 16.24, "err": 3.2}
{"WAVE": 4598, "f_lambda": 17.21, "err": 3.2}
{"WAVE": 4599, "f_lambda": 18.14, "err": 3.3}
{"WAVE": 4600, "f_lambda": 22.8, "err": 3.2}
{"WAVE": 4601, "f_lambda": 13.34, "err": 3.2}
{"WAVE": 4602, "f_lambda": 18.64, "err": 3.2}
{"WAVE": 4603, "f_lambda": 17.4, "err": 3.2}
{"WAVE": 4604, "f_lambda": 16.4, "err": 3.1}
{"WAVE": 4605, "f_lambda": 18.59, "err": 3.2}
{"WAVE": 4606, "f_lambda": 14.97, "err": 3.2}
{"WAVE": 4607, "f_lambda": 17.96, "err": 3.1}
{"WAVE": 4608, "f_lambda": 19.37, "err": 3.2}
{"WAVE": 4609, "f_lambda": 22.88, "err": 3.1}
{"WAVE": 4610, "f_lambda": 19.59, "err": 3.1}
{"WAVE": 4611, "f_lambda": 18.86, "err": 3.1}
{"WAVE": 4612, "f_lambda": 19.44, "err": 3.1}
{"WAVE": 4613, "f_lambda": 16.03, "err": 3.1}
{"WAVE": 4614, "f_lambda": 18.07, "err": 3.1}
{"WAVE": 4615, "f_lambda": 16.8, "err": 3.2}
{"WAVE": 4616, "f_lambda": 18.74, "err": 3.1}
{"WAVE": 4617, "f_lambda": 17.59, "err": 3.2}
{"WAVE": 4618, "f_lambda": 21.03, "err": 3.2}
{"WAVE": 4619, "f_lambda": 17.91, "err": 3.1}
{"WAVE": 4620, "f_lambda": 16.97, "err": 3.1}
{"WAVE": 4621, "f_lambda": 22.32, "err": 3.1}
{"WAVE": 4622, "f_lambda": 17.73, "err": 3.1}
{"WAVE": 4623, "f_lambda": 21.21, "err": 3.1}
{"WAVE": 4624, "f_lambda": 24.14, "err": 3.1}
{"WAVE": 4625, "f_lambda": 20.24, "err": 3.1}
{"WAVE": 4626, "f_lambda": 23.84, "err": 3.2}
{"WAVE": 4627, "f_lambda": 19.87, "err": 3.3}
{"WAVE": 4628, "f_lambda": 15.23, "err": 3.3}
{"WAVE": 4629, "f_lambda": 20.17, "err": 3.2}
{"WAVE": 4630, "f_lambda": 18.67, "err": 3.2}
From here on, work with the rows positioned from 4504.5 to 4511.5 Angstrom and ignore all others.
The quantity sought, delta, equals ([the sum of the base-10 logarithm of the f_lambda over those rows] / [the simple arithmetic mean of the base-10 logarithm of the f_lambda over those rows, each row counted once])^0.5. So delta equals 2.6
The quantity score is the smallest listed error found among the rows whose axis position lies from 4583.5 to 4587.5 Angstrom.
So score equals 3.20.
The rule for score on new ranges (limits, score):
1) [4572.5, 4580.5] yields 3.20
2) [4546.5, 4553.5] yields 3.40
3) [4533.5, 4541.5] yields 3.40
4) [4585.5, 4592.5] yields 3.20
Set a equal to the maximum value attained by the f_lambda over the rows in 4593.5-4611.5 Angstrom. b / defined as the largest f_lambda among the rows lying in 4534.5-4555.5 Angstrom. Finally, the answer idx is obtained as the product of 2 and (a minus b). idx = 1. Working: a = 23.95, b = 23.65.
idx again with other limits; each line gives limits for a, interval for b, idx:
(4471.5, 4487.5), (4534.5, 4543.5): 5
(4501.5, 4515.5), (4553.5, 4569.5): 14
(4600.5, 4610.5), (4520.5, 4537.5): -5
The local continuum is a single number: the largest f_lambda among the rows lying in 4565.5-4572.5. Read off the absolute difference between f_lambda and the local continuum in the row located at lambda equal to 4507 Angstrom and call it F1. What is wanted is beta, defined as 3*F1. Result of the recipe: 12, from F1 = 3.9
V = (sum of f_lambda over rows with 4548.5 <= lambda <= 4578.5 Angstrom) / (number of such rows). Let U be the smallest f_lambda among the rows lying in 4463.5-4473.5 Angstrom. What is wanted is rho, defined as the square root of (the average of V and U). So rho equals 4.16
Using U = 14.98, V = 19.7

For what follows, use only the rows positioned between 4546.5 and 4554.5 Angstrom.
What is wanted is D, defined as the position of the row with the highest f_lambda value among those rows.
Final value 4547 Angstrom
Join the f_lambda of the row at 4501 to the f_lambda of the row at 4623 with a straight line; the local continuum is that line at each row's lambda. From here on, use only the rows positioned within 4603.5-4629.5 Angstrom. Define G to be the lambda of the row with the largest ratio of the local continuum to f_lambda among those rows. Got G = 4628 Angstrom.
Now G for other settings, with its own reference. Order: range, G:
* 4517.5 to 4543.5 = 4518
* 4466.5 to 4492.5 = 4492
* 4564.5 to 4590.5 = 4582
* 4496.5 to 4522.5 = 4516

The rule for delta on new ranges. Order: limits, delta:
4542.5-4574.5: 5.7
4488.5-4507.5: 4.4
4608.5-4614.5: 2.4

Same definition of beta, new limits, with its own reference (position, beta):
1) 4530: 6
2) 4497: 16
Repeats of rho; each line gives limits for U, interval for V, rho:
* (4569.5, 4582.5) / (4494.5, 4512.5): 4.22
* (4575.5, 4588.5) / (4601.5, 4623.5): 4.08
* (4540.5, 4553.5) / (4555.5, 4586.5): 4.28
